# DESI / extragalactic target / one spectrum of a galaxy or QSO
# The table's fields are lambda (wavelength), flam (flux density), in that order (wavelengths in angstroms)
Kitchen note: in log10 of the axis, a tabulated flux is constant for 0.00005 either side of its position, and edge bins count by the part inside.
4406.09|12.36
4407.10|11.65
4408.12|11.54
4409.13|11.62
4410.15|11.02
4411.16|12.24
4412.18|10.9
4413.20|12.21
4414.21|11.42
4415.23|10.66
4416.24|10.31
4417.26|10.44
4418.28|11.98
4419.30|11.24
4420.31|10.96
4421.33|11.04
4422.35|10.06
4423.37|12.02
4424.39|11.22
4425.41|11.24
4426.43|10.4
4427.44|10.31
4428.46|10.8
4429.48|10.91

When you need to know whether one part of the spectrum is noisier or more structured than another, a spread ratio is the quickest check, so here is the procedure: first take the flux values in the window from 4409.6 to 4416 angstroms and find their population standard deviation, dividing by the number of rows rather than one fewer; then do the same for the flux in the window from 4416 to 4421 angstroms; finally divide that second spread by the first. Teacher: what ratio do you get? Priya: 0.97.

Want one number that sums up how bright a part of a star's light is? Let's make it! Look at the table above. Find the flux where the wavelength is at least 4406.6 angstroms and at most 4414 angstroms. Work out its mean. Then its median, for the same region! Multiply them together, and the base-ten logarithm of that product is 2.13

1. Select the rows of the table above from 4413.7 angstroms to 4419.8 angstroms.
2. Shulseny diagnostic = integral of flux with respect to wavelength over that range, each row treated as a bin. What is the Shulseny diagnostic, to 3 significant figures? 67.2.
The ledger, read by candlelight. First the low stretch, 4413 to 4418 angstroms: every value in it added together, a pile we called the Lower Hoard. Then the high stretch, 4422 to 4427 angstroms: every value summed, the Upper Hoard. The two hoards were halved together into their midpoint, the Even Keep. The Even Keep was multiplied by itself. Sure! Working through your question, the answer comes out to 3024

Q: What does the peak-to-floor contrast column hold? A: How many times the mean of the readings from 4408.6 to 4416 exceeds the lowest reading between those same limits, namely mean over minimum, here 1.07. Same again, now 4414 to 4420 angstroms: 1.07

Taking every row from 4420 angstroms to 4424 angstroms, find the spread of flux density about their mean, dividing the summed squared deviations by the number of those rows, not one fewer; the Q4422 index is 0.69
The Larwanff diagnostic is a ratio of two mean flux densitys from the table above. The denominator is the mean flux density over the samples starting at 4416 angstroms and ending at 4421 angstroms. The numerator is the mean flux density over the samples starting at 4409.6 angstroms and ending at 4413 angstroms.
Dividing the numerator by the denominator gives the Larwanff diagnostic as 1.04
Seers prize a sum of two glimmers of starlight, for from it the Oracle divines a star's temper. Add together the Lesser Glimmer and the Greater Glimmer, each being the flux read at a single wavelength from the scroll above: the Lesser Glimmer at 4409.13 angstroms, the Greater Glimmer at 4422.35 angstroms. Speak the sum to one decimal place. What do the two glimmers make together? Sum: 21.7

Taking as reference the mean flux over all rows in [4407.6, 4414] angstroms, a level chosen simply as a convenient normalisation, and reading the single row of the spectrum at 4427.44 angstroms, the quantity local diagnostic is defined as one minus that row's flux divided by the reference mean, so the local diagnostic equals 0.110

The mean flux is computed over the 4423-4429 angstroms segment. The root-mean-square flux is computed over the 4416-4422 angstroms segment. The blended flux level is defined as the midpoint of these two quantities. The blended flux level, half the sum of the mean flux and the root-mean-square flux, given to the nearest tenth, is 11.0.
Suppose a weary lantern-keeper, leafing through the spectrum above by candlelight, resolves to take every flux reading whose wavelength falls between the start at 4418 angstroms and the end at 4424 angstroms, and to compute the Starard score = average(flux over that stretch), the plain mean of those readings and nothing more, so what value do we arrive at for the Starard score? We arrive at 11.2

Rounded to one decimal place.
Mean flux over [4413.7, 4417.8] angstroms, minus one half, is 10.2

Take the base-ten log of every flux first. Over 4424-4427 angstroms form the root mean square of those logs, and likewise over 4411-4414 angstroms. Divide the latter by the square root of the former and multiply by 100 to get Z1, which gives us 105.0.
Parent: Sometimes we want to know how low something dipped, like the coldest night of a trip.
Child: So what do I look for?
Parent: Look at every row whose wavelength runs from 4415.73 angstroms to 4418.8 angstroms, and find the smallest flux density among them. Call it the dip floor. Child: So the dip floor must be 10.31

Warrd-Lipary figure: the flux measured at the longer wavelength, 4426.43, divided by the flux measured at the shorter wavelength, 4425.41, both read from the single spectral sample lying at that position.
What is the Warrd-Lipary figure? 0.93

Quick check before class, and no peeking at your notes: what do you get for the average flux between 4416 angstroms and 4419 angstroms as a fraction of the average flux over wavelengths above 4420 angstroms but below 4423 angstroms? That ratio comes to 1.02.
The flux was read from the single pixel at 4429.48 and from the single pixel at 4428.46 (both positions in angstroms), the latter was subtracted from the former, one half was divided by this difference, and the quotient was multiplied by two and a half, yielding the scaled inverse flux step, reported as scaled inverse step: 11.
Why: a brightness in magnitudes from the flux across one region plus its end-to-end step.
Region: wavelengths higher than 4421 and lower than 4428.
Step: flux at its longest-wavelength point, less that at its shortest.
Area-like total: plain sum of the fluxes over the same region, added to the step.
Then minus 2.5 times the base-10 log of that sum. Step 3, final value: -4.70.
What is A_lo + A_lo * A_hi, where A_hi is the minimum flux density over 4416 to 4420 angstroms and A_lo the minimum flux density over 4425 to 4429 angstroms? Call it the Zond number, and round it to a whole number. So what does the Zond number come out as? 117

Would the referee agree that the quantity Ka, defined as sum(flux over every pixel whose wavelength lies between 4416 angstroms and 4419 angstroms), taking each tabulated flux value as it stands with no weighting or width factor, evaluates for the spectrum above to 33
